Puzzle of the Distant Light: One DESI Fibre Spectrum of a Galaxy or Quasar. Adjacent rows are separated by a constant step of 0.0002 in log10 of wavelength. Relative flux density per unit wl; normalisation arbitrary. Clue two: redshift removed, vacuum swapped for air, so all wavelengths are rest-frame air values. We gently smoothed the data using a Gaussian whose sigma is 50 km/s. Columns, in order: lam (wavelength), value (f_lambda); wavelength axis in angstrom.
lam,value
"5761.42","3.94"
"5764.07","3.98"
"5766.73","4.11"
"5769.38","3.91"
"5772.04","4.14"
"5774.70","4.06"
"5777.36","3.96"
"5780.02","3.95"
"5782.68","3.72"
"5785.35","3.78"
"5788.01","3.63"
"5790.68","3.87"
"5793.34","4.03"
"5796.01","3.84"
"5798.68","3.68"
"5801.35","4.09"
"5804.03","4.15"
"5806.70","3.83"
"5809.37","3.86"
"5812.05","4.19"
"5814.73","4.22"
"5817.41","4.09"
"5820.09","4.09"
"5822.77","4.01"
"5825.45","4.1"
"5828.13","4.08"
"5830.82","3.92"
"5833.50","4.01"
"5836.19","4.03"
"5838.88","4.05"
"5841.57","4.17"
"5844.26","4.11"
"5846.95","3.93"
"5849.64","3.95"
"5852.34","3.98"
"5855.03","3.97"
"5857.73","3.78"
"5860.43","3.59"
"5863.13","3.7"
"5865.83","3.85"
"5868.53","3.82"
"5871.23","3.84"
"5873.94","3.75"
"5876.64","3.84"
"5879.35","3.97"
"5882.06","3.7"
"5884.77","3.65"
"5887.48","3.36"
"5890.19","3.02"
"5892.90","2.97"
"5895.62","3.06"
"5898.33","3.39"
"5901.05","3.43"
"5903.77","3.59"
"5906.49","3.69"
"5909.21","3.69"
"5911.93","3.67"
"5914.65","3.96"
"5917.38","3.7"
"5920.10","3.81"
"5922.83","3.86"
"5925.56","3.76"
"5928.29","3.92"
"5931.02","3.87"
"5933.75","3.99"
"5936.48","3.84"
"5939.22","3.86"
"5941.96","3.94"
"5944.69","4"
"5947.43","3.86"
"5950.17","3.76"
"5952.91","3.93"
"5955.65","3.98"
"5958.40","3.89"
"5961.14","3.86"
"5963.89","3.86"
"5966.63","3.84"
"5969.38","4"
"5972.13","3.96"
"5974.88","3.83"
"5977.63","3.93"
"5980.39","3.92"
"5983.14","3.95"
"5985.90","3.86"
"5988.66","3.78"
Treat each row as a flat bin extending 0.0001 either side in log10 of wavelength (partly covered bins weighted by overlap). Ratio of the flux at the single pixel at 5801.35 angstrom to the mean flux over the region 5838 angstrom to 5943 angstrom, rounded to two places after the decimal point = 1.09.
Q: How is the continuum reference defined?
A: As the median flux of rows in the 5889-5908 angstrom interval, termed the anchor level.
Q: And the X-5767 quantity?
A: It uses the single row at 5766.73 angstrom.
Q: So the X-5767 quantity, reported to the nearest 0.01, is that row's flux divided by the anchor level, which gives 1.21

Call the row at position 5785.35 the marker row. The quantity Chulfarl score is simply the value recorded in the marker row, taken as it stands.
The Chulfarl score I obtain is 3.78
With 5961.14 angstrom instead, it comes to 3.86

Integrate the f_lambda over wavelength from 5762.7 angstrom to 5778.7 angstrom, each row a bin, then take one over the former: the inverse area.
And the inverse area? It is 0.016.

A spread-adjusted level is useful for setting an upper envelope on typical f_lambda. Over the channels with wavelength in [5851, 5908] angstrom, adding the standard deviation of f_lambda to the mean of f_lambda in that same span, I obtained 3.92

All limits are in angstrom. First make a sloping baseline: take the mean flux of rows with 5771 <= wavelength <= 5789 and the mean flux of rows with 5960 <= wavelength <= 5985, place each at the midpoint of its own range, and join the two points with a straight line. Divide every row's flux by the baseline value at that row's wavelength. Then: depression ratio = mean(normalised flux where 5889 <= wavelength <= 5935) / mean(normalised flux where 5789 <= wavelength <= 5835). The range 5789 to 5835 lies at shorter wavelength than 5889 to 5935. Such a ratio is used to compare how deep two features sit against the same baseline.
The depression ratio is 0.90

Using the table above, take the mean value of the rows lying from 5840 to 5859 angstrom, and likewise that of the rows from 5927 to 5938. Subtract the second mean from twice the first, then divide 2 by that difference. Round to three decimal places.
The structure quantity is 0.492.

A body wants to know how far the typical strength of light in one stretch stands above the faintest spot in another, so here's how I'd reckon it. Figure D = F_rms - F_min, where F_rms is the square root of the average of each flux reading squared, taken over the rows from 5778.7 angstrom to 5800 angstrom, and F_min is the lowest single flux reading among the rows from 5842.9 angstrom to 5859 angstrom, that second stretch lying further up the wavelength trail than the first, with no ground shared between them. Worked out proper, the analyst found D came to 0.0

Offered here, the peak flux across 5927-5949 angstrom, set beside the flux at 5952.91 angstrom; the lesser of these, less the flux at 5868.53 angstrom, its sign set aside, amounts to 0.110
